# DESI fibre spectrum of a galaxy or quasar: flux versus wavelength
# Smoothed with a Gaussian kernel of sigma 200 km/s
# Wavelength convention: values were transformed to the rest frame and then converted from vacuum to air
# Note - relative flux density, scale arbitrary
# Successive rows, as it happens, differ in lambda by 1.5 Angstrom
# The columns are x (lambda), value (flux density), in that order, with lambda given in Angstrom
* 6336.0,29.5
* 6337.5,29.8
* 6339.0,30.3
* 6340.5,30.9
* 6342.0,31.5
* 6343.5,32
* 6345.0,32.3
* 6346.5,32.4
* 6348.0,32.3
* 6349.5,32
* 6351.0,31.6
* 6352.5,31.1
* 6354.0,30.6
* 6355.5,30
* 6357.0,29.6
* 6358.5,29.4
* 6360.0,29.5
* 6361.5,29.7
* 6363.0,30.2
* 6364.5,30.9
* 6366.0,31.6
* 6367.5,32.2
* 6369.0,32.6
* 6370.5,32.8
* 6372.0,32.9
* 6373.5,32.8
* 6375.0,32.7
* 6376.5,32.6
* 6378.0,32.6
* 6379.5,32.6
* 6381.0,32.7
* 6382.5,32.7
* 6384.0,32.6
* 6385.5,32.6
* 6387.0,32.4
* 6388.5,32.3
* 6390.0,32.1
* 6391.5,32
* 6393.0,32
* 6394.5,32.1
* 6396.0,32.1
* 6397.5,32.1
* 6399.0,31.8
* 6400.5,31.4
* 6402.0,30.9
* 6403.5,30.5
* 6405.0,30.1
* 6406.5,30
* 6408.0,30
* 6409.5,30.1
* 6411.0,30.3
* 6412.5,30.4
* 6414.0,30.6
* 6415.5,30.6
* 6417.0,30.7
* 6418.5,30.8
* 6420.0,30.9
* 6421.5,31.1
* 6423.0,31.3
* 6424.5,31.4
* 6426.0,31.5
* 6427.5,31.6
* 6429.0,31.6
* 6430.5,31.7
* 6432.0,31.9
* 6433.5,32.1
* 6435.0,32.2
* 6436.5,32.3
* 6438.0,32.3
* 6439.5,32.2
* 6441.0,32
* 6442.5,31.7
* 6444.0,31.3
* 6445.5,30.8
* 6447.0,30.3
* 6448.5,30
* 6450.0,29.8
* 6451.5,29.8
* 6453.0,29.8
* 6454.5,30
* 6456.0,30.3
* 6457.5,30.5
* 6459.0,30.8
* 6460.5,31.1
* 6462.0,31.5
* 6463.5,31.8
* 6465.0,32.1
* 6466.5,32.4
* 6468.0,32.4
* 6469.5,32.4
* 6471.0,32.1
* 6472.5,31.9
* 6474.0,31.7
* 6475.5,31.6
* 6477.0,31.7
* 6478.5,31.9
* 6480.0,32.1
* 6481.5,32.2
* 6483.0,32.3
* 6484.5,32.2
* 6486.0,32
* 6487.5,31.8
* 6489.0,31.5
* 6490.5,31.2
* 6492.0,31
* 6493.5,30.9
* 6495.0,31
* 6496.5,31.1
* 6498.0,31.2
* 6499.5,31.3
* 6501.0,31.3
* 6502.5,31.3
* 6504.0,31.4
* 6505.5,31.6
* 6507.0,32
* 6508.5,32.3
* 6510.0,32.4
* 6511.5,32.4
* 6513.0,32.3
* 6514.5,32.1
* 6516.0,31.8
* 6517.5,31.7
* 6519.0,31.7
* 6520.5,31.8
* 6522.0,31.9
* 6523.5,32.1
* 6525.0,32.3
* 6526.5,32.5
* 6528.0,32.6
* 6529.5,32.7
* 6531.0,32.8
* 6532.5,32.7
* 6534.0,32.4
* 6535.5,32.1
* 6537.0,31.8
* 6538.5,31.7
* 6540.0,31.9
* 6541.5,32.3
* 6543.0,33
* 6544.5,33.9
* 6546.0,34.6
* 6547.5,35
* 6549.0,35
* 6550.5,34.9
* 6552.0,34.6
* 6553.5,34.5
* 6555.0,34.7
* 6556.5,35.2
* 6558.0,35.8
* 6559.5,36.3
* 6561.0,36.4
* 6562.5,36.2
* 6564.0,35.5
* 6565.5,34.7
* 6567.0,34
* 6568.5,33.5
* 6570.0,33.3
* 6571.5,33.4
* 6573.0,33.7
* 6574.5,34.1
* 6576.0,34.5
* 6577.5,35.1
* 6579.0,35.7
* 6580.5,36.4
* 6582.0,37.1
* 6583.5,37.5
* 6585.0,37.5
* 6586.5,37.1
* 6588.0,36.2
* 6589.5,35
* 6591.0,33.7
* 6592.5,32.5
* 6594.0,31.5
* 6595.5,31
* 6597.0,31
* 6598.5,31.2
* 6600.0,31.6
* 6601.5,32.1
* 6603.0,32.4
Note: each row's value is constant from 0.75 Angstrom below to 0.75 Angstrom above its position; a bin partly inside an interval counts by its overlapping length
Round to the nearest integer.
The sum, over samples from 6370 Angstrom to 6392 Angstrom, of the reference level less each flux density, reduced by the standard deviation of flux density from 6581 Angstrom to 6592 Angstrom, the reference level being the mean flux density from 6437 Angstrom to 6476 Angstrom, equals -21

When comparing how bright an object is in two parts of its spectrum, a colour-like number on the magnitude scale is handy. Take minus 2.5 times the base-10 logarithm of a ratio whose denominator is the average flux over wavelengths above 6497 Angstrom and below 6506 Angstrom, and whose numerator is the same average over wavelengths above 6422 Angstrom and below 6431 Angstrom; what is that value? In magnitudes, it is -0.01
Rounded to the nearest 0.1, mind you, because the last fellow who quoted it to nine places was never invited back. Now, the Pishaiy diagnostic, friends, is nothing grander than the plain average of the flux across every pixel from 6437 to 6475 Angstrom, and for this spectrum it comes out 31.2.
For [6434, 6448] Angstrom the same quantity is 31.7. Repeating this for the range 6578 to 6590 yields 36.6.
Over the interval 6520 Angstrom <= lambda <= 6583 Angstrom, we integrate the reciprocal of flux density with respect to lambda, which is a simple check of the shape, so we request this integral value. 1.9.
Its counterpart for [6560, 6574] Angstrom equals 0.4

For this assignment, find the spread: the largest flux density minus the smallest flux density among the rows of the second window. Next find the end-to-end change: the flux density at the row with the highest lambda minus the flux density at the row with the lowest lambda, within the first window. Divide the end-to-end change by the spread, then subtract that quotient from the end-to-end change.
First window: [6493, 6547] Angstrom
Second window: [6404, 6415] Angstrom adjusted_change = -2.5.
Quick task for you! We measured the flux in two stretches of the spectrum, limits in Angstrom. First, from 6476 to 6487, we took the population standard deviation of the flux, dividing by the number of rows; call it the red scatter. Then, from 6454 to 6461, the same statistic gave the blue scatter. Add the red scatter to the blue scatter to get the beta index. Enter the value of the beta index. 0.57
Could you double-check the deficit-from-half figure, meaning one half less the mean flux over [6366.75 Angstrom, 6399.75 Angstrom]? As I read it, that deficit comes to -31.9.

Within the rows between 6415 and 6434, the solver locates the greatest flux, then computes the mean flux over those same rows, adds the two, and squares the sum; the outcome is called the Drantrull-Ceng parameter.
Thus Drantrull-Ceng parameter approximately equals 4022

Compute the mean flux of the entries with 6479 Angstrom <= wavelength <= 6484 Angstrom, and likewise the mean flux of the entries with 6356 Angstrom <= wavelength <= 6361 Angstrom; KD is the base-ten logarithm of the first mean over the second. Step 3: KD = 0.04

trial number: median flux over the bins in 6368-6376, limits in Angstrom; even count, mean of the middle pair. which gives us 32.8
